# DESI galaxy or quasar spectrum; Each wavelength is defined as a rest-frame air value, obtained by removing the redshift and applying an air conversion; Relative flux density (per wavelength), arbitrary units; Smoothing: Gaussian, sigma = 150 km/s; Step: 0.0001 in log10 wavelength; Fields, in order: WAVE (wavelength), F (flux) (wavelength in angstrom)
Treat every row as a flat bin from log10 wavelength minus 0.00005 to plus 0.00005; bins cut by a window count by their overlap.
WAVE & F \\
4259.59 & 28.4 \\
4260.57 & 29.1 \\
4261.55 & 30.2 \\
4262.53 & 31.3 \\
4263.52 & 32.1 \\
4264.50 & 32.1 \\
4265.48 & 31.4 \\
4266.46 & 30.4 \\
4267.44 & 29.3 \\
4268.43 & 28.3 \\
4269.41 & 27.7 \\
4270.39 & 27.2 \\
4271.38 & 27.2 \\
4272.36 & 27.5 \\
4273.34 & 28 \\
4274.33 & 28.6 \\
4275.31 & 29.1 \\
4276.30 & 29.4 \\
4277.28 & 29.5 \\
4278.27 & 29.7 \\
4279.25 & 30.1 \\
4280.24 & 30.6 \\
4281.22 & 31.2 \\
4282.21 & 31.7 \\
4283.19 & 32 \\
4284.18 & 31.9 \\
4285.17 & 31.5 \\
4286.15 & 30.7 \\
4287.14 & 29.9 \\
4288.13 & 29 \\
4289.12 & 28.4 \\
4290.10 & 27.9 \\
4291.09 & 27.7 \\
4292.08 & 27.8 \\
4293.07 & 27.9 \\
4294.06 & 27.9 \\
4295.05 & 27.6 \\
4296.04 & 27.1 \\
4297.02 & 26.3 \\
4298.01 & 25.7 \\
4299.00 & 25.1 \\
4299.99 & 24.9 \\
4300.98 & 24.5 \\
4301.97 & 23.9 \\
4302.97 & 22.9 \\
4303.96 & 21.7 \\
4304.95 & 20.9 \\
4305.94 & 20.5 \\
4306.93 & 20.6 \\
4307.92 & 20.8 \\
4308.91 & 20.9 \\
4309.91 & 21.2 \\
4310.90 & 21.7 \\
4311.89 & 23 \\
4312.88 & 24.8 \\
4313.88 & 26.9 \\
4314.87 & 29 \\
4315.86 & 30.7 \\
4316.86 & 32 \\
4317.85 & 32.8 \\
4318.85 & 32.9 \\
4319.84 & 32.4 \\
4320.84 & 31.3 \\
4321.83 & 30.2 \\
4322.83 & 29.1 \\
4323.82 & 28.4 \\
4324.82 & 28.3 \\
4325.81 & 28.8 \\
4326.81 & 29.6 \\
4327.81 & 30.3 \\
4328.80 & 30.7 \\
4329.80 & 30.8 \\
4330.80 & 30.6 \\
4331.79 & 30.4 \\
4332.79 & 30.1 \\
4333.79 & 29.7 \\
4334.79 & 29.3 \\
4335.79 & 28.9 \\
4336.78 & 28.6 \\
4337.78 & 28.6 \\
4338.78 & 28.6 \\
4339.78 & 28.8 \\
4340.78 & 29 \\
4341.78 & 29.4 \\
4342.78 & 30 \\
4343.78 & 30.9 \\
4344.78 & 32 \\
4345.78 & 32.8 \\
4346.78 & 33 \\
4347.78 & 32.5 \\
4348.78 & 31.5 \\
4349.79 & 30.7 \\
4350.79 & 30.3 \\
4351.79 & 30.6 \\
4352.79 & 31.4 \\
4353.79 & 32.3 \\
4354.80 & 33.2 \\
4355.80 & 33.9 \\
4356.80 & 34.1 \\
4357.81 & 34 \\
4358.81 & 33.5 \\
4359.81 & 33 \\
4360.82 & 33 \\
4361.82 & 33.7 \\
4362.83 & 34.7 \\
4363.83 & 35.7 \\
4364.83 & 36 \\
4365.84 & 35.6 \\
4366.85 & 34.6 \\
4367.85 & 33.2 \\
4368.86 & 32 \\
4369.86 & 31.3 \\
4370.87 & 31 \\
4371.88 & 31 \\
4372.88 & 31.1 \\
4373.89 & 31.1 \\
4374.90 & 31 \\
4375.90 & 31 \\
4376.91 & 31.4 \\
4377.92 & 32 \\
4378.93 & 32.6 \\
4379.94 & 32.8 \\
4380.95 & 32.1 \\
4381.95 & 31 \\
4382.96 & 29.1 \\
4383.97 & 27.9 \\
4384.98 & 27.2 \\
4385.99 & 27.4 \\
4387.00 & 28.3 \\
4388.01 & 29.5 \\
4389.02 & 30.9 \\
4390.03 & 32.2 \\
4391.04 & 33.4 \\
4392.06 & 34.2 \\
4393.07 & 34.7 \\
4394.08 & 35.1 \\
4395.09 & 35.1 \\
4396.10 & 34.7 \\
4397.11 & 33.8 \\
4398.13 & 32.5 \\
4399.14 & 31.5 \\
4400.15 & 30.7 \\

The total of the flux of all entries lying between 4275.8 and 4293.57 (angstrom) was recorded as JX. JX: 537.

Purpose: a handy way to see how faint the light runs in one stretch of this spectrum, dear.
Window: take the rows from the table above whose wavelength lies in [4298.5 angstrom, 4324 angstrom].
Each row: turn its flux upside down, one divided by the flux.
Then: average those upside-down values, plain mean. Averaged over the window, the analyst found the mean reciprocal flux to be 0.040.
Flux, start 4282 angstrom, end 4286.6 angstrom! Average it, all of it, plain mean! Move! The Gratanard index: 31.6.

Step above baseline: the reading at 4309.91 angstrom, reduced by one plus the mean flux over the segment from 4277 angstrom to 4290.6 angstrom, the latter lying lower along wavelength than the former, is -10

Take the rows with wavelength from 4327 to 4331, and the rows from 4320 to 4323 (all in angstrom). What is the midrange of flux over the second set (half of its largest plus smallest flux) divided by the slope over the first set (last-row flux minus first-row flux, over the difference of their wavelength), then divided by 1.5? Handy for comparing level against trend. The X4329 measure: 201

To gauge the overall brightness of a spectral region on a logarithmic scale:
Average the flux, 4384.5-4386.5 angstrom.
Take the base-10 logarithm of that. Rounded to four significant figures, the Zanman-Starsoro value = 1.436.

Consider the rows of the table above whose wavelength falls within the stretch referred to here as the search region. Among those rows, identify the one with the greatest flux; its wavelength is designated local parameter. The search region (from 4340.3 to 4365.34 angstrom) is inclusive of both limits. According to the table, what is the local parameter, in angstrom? 4364.83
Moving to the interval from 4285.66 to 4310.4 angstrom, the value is 4286.15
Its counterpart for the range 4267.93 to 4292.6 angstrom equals 4283.19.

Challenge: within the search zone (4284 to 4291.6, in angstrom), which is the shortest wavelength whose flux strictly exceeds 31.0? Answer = 4284.18 angstrom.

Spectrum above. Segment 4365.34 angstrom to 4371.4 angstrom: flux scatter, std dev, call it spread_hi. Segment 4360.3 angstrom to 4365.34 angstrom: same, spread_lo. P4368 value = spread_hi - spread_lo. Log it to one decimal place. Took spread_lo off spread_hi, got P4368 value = 0.6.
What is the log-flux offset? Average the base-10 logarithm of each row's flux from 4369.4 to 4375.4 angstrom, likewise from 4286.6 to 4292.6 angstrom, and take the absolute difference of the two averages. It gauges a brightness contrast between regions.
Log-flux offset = 0.039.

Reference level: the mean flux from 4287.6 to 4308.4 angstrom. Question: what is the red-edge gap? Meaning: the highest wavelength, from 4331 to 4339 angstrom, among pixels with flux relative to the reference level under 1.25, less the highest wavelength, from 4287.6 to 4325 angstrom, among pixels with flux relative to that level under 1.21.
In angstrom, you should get 14.0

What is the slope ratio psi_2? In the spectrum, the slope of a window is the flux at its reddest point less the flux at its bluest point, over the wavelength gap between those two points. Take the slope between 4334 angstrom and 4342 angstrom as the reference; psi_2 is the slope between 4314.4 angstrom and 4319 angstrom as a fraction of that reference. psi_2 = 68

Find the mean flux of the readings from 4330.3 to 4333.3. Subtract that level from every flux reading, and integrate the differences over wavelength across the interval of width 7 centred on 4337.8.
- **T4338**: -11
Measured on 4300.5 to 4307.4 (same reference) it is -57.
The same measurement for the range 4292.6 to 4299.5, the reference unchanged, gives -25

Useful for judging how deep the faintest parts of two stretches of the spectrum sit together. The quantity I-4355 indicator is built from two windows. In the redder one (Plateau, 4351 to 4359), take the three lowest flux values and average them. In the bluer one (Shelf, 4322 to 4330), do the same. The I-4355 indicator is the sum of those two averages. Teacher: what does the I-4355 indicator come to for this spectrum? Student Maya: 59.9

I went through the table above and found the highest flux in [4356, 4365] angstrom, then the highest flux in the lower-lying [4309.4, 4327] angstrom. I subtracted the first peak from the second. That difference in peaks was -3.1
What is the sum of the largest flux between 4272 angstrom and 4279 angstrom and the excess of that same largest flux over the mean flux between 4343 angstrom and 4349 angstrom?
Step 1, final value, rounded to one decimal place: 27.3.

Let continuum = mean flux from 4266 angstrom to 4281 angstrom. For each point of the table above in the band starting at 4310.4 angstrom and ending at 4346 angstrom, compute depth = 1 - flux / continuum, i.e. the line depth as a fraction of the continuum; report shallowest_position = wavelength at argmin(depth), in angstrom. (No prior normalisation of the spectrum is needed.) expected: 4318.85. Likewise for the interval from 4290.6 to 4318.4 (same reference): 4317.85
